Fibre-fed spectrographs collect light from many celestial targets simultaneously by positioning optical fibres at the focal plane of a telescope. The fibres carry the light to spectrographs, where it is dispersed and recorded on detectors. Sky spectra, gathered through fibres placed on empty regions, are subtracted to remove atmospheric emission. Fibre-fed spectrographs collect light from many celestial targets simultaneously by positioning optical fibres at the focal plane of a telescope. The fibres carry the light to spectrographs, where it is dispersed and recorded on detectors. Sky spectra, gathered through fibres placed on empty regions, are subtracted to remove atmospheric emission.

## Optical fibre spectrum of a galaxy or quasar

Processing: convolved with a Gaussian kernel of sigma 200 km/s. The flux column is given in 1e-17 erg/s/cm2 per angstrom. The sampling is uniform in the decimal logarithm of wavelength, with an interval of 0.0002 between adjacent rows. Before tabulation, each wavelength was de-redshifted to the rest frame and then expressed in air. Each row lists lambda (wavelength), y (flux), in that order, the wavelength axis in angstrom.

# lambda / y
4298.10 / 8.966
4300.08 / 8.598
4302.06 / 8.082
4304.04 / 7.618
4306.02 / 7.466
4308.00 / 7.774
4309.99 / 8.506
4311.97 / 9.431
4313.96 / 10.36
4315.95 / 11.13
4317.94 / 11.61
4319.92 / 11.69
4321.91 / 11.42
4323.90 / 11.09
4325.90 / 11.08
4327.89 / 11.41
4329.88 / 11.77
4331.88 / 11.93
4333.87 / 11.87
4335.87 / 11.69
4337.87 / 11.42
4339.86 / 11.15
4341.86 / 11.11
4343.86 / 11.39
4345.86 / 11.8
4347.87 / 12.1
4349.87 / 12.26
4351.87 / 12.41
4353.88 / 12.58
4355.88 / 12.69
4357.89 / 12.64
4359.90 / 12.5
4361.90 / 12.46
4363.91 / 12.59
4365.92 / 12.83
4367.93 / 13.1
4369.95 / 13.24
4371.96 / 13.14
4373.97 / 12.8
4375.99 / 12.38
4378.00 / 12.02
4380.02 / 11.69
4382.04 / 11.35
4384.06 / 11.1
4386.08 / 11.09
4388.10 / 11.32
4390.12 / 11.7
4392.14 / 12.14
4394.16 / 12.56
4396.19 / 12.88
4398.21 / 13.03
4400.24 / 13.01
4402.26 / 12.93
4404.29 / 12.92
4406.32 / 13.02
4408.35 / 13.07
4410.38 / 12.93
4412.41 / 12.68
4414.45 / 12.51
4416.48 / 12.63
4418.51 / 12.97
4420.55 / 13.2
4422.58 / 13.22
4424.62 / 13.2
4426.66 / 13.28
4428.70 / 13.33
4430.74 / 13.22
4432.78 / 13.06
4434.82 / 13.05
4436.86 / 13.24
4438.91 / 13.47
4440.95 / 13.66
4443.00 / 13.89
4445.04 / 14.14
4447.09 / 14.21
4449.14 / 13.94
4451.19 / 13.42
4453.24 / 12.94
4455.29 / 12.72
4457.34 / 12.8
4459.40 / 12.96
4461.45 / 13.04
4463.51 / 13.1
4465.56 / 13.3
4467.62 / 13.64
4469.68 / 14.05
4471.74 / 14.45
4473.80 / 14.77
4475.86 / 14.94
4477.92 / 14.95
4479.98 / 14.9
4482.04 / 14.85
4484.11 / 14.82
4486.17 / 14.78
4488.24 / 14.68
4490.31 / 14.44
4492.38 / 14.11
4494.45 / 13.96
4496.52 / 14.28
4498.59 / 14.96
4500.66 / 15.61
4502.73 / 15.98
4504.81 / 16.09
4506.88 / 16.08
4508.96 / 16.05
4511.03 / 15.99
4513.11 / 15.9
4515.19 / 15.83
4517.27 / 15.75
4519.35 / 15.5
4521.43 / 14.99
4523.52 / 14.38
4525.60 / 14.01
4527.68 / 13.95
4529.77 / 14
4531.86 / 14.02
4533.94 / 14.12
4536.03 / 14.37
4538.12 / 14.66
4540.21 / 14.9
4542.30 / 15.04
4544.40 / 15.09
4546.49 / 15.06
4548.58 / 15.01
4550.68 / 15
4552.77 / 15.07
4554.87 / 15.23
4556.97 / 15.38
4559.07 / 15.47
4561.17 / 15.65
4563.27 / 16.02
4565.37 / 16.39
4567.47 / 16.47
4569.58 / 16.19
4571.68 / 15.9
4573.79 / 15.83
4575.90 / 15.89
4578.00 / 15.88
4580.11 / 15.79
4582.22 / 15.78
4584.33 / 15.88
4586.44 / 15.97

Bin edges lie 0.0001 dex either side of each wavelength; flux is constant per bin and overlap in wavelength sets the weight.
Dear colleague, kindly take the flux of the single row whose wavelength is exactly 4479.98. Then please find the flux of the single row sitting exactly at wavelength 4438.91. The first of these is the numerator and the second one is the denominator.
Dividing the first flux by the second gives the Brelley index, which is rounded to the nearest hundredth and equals 1.11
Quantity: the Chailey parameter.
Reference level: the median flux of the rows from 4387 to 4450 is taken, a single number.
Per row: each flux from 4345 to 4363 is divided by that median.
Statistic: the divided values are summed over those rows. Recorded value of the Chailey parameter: 8.5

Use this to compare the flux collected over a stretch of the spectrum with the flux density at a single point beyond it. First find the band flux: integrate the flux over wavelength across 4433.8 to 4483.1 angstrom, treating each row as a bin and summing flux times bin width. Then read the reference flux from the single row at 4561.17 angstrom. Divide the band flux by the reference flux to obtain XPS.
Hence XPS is 43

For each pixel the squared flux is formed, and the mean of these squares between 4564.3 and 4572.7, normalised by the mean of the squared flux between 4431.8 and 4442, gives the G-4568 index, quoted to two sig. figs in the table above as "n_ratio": 1.5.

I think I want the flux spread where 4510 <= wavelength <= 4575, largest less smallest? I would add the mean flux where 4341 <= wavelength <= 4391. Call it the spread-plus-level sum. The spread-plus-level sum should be 14.7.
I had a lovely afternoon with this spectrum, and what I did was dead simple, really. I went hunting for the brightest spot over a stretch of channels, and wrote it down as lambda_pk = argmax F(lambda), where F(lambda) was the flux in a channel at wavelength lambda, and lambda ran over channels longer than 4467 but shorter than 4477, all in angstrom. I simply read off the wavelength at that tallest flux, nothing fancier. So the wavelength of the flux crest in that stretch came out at 4475.86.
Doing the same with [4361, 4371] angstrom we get 4369.95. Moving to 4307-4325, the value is 4319.92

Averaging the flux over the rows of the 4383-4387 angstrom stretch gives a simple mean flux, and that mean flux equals 11.1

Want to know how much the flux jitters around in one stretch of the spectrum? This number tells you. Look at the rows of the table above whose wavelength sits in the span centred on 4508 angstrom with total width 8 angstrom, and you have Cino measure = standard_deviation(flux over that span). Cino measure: 0.04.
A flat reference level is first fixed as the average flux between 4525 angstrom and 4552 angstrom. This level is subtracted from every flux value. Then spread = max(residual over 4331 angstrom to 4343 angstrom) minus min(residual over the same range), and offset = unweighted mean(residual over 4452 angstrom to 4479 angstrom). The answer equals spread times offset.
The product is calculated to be -0.7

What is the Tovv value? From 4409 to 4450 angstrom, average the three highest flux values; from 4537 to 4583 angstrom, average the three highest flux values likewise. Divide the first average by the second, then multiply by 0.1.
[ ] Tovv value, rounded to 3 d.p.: 0.086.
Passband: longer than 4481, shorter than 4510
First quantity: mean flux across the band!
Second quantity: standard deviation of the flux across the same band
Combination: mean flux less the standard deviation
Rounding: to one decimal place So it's 14.3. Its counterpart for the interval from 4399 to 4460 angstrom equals 12.8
